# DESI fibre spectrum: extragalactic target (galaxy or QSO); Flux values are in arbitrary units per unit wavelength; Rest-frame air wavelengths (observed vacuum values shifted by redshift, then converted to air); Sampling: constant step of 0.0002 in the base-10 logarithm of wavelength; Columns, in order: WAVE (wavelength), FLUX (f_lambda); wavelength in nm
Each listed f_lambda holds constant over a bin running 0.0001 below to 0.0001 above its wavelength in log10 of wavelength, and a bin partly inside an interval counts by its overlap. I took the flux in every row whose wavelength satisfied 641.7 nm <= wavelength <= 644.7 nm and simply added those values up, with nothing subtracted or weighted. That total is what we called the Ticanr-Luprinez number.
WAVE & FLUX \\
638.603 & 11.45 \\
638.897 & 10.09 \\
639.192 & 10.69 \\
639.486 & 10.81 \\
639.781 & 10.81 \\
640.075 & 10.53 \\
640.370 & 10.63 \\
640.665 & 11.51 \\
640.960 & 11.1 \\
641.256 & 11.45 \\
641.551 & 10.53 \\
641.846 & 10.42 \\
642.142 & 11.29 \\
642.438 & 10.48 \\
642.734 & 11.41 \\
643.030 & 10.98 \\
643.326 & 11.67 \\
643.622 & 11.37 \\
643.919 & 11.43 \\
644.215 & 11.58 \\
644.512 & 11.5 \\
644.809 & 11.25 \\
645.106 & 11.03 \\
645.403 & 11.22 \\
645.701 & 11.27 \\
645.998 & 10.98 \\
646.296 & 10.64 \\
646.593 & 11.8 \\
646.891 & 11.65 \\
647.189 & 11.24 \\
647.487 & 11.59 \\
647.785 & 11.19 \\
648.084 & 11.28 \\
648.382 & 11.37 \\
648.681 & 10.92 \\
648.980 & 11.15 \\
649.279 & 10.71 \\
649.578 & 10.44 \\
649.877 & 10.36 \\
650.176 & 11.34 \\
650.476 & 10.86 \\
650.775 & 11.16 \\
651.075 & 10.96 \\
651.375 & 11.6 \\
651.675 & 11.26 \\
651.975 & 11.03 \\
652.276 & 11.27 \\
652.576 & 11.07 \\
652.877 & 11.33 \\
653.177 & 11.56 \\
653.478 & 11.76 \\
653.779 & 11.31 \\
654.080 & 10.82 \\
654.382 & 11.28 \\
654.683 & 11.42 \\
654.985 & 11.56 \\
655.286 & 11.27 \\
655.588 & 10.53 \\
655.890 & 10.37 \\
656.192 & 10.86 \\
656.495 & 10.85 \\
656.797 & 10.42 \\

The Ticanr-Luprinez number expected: 112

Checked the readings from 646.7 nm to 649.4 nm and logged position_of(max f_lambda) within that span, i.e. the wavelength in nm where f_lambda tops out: 646.891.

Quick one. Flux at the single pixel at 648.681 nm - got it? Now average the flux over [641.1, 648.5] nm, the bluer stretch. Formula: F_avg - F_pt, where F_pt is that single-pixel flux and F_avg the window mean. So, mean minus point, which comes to 0.30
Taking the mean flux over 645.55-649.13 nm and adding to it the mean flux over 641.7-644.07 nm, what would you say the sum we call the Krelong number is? 22.4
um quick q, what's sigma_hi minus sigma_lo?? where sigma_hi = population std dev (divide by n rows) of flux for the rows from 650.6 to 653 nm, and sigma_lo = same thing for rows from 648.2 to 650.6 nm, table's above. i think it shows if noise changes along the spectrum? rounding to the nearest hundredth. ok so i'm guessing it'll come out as -0.17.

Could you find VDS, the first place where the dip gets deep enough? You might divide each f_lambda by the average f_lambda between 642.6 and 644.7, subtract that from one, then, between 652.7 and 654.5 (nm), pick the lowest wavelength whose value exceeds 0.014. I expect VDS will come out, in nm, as 654.080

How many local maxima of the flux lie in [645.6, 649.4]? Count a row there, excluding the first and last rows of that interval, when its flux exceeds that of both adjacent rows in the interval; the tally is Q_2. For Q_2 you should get 4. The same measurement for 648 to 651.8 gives 5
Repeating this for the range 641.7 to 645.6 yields 4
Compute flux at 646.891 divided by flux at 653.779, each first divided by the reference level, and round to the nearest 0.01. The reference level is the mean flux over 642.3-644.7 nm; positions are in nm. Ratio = 1.03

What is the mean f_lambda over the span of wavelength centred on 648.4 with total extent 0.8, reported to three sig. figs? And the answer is 11.2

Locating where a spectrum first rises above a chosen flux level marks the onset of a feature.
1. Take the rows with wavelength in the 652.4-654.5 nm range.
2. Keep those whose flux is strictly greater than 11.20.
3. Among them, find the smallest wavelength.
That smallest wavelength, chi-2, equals 652.877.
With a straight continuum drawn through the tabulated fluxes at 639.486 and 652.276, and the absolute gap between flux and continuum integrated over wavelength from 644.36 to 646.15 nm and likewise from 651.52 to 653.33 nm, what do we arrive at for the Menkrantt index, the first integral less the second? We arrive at 0.15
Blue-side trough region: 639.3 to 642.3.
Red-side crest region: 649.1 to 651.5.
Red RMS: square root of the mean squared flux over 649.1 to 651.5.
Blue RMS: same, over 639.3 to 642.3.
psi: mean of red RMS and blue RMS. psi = 10.9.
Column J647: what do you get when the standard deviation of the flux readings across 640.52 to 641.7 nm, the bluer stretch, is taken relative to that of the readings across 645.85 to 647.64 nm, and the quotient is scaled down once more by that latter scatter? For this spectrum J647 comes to 2.3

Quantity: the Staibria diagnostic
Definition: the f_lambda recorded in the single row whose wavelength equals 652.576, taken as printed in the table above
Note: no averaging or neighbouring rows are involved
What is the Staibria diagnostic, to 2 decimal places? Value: 11.07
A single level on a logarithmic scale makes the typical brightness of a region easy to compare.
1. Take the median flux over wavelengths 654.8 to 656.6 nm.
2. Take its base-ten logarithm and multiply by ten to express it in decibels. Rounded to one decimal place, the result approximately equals 10.4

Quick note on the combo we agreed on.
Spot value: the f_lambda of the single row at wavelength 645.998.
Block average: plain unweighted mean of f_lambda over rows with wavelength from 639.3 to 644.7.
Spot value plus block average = 22.1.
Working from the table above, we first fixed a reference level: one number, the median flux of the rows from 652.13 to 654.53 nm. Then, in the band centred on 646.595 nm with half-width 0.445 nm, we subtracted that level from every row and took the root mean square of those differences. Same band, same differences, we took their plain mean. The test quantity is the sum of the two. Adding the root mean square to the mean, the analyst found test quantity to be 0.59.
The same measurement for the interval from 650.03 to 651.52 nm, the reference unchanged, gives 0.18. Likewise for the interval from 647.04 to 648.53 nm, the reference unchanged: 0.19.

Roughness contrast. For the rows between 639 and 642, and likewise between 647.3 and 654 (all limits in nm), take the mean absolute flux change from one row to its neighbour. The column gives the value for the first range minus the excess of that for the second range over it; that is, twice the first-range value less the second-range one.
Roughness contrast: 0.4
